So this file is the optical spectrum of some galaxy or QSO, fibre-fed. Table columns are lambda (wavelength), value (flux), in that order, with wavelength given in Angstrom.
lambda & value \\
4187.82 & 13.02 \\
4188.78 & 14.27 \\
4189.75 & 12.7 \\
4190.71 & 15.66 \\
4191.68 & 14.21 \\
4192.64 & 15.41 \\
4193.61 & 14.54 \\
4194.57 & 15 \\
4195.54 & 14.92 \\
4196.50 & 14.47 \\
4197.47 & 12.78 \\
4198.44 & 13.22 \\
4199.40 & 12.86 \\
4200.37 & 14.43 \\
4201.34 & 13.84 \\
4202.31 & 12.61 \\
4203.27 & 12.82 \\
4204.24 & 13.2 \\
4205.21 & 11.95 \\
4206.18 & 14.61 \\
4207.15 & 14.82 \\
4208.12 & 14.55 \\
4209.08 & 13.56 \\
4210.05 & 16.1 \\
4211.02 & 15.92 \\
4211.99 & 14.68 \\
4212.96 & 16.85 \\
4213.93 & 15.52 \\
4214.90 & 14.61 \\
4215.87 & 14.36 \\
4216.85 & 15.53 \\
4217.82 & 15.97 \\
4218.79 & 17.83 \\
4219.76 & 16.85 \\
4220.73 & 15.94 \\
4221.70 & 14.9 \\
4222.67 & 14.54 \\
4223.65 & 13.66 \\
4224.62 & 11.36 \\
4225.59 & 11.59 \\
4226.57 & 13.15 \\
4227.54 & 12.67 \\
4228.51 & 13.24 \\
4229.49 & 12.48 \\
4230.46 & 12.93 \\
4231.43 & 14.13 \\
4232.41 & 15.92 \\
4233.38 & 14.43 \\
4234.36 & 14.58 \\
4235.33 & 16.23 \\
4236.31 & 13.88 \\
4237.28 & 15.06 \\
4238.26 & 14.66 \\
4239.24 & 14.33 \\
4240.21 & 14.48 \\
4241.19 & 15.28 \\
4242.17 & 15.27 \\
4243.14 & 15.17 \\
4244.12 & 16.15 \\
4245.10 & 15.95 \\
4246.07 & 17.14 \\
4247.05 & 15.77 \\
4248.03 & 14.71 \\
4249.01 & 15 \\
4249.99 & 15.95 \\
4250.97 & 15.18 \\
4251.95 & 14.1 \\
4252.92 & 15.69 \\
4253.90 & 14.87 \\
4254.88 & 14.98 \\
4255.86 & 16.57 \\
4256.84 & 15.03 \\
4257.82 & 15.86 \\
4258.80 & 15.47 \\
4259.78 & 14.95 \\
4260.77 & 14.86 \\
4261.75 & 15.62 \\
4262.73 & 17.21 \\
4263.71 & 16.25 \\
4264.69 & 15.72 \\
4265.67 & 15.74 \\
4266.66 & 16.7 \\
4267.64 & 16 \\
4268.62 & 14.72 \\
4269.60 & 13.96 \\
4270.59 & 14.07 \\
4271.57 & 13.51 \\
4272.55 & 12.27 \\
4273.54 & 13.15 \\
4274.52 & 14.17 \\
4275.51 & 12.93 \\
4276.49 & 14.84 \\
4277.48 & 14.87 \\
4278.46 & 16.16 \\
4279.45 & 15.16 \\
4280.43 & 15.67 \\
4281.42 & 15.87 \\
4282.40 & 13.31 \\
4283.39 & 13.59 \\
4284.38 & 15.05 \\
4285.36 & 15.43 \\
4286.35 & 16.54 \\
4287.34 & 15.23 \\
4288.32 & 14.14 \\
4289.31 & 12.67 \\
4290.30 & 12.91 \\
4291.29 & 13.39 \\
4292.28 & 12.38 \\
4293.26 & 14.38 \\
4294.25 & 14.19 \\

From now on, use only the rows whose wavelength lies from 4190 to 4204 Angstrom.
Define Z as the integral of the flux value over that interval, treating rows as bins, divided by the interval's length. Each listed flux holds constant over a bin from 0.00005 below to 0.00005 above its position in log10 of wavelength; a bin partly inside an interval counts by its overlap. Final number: 14.0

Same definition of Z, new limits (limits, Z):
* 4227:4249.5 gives 14.8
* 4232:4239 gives 14.9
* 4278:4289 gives 15.1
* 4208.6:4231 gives 14.5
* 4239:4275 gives 15.2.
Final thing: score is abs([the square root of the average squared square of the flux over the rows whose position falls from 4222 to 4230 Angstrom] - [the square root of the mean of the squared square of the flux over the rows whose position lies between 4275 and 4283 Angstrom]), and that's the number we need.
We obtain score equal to 56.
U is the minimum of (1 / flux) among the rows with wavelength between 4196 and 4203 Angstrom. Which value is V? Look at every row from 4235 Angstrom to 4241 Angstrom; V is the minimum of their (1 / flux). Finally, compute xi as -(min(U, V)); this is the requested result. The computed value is -0.0616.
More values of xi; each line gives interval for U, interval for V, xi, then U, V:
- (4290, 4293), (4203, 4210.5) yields -0.0621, 0.075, 0.062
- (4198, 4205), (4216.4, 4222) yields -0.0561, 0.069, 0.056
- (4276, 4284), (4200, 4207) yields -0.0619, 0.062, 0.068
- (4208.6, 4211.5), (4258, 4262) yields -0.0621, 0.062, 0.064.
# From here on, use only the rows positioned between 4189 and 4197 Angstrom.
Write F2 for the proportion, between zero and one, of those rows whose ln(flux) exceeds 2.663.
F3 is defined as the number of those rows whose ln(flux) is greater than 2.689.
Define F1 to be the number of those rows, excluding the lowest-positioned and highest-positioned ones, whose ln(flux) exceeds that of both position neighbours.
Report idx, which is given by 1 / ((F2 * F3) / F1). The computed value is 1.0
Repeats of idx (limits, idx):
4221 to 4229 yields 4.0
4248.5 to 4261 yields 0.4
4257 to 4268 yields 0.2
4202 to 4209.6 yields 5.3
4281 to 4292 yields 0.4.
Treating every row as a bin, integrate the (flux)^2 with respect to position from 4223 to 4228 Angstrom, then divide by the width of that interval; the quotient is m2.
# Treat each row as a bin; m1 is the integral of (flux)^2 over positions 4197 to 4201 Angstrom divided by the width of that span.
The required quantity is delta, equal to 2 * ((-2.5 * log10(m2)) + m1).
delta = 346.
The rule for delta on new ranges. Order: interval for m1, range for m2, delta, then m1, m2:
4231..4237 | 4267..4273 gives 433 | 222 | 202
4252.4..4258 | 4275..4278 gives 469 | 240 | 203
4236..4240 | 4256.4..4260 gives 410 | 211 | 236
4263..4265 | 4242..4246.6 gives 511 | 261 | 256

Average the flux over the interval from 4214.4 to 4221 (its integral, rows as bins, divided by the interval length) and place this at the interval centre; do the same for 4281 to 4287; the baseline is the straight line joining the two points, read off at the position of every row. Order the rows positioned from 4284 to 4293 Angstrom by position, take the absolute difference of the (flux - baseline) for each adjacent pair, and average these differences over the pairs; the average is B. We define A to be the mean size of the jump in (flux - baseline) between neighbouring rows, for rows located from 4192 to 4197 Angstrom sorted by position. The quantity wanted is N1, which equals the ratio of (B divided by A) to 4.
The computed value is 0.48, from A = 0.5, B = 0.89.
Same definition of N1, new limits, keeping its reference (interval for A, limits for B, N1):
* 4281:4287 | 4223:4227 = 0.29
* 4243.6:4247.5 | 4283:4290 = 0.31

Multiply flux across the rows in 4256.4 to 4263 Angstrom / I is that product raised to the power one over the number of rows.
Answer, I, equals 15.6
